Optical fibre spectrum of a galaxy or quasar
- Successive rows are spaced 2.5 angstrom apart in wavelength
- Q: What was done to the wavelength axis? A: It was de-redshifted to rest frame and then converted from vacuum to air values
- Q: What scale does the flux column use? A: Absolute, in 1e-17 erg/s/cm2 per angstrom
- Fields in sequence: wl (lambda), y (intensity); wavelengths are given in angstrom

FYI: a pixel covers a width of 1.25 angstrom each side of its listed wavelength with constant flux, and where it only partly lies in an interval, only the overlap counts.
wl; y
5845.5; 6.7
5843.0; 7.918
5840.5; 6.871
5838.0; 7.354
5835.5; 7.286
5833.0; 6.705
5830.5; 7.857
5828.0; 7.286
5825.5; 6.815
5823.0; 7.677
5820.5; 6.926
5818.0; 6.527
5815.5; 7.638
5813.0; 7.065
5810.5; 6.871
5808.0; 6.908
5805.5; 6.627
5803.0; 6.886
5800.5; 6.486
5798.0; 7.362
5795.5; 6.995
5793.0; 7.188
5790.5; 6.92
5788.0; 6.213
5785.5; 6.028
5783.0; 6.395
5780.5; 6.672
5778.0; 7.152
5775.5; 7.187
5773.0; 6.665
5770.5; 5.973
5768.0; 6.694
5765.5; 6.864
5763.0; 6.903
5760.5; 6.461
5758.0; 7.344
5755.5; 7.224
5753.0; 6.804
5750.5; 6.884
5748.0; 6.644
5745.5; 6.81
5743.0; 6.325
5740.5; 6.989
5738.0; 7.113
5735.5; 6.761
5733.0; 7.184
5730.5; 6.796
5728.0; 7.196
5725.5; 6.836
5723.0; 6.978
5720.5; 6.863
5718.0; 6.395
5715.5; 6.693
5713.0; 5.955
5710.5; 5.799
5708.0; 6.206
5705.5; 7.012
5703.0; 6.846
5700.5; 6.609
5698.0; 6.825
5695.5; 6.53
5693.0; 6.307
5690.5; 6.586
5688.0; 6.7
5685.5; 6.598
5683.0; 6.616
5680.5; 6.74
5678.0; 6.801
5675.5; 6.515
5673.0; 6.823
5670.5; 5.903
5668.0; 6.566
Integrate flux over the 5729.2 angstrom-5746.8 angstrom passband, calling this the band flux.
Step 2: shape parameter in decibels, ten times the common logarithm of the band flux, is 20.8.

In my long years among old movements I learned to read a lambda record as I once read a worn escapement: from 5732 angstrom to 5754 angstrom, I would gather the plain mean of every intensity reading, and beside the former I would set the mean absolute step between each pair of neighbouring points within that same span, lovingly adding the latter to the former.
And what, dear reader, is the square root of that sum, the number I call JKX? 2.674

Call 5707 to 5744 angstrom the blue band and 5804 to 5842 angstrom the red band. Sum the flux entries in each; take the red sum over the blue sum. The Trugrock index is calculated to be 1.06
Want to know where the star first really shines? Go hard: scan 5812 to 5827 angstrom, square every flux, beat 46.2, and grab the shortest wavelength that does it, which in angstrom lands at 5813.0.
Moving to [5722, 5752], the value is 5723.0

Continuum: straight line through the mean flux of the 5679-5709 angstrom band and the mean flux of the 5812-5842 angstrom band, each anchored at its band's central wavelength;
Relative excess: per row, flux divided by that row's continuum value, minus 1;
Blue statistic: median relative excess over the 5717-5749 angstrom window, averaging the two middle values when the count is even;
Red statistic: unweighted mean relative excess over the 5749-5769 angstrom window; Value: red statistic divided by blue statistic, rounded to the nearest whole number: 0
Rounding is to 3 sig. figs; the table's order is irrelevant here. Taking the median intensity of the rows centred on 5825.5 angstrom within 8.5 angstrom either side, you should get 6.93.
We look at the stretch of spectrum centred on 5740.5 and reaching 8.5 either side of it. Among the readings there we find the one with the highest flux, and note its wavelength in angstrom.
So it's 5733.0 angstrom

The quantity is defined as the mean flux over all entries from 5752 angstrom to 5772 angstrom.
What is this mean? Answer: 6.78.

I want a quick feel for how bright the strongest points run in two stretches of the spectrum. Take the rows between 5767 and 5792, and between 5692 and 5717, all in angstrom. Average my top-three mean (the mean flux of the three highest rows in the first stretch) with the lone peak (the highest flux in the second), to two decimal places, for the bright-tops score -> 7.05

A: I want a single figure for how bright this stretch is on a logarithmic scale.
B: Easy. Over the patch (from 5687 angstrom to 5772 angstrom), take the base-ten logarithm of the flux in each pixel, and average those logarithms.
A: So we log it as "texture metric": 0.826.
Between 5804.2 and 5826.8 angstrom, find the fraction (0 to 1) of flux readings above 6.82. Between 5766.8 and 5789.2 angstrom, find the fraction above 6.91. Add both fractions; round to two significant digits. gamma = 0.89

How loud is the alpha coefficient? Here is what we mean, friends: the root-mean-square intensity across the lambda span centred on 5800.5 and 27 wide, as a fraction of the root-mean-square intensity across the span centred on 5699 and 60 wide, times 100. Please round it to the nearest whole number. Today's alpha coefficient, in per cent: 104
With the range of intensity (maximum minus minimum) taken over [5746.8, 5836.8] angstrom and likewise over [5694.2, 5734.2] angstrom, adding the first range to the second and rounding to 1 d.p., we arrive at 3.3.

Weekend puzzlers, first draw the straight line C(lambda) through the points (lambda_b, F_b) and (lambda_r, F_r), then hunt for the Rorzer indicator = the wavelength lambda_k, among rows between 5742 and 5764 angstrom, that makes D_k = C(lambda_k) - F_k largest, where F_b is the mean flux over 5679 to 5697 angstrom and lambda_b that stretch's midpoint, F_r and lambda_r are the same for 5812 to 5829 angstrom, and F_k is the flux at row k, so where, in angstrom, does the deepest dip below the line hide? 5743.0 angstrom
